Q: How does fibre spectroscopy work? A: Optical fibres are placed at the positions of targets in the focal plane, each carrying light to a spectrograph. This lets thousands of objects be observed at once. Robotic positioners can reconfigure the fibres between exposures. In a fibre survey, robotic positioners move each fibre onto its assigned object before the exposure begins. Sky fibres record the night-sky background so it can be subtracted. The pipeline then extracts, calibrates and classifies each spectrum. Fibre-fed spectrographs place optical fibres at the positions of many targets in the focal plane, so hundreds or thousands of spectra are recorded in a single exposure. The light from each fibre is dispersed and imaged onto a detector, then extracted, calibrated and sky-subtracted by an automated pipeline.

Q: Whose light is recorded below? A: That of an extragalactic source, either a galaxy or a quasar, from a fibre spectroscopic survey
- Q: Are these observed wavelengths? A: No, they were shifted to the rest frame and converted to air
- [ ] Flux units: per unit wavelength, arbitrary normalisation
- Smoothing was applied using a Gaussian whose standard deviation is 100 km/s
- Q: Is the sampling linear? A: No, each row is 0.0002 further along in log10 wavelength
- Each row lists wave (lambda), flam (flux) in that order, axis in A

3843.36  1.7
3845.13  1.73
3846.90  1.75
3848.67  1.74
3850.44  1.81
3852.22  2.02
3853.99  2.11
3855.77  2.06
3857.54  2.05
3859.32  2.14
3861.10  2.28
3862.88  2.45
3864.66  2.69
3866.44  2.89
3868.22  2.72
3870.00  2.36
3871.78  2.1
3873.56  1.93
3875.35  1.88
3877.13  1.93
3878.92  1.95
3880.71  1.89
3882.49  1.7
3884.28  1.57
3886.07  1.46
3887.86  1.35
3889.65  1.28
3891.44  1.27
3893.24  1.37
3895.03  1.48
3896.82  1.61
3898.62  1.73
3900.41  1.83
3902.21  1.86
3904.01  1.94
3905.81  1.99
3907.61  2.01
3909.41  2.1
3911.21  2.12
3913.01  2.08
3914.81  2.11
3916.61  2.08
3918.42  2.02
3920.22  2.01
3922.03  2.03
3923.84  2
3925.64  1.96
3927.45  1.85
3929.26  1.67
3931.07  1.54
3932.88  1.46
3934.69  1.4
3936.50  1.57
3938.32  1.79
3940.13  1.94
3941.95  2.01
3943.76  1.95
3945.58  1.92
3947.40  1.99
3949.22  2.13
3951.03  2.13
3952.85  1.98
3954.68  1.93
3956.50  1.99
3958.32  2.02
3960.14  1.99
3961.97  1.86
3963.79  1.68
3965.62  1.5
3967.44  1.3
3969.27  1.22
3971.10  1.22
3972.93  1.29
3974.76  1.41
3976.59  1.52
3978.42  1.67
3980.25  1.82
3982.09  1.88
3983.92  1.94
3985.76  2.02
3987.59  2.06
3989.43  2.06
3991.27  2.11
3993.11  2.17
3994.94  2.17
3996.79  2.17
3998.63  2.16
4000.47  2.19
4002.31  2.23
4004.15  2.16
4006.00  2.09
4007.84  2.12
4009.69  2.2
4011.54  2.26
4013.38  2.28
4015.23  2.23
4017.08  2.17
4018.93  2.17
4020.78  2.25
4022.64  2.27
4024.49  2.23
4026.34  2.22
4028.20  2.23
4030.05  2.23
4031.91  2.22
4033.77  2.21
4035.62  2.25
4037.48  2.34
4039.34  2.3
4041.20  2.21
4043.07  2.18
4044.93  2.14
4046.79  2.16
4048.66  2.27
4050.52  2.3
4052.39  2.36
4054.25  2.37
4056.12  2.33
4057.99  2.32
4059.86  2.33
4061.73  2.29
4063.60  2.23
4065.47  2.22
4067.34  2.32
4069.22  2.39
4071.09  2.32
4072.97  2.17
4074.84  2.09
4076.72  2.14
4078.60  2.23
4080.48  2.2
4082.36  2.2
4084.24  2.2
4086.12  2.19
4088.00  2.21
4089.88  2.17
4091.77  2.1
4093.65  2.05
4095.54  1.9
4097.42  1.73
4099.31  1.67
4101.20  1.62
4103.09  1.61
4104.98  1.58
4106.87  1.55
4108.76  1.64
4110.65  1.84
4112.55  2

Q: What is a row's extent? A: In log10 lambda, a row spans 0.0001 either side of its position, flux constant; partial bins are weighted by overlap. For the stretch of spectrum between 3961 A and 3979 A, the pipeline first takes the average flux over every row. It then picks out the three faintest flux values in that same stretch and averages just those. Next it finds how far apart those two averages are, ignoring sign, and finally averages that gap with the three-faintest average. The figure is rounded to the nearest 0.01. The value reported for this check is 0.73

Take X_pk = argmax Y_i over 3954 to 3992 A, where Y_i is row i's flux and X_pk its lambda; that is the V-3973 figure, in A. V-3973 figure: 3991.27 A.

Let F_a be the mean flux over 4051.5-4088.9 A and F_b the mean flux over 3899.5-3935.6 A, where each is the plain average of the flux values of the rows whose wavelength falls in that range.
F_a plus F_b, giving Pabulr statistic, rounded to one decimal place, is 4.2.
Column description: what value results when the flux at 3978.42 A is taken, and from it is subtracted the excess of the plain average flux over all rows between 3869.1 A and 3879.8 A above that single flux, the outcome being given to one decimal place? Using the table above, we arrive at 1.3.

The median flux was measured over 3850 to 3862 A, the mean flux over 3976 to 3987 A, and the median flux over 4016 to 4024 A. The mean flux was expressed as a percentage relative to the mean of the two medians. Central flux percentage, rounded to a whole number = 85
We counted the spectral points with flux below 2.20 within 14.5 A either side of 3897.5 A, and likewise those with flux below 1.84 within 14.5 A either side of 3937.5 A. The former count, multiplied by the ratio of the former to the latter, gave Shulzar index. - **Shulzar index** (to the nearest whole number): 43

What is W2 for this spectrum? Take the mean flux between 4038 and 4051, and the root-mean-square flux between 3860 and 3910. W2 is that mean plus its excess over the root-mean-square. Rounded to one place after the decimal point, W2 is 2.5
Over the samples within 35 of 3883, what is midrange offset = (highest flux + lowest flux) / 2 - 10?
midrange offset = -7.92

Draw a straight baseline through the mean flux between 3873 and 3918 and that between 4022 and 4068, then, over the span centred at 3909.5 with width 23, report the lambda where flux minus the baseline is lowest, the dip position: 3898.62 A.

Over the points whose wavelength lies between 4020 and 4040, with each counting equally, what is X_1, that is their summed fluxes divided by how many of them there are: 2.25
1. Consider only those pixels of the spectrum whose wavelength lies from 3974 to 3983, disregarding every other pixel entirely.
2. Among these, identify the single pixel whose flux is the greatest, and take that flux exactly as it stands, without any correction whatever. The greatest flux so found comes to 1.88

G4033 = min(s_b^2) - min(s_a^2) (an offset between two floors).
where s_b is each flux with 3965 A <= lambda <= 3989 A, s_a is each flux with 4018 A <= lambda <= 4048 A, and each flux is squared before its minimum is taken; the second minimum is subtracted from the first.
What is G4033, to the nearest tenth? -3.1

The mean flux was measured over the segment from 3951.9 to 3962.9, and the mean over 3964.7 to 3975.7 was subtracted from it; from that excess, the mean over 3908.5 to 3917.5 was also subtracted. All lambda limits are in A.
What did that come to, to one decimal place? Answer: -1.5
